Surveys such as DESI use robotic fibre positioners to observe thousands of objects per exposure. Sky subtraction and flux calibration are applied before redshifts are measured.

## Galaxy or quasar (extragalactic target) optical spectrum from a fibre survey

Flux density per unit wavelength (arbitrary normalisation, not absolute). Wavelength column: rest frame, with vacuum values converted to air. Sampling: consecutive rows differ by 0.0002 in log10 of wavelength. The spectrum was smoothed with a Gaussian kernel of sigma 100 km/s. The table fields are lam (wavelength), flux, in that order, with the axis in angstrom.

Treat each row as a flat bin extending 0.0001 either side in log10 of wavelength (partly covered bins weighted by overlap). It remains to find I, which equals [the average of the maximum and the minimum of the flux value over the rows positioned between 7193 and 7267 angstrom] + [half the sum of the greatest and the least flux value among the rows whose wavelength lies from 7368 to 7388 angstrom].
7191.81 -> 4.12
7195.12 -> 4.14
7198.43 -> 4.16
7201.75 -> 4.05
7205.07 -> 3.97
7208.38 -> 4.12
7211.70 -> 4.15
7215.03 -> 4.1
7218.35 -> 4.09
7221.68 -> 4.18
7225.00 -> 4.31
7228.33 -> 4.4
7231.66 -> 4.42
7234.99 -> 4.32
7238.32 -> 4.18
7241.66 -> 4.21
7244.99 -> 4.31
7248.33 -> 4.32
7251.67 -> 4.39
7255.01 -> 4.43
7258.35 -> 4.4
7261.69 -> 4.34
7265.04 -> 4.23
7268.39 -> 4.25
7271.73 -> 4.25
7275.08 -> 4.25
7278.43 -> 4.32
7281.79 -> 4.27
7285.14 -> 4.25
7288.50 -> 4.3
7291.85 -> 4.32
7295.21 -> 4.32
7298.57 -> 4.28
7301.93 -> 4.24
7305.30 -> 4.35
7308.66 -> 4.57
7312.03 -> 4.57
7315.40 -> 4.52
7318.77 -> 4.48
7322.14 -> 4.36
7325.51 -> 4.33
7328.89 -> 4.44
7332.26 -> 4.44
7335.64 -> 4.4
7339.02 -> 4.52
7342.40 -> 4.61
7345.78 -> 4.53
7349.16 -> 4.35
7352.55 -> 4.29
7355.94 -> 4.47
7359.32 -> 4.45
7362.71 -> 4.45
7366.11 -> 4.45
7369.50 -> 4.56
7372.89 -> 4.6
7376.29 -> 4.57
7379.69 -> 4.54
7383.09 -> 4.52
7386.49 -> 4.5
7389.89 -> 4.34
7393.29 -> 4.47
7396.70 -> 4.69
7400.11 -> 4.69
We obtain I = 8.75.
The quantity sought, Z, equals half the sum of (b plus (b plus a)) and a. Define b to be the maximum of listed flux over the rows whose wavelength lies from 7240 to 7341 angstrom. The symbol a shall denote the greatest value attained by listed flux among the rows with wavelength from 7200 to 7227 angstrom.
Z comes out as 8.88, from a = 4.31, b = 4.57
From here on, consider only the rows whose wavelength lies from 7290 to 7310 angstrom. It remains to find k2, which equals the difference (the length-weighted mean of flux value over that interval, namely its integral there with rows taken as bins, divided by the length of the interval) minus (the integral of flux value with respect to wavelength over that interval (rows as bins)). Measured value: -83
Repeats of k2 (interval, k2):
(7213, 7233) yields -81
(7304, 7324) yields -85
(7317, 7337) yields -84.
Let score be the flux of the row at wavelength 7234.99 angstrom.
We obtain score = 4.32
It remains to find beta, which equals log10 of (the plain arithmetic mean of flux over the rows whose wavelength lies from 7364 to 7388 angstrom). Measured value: 0.657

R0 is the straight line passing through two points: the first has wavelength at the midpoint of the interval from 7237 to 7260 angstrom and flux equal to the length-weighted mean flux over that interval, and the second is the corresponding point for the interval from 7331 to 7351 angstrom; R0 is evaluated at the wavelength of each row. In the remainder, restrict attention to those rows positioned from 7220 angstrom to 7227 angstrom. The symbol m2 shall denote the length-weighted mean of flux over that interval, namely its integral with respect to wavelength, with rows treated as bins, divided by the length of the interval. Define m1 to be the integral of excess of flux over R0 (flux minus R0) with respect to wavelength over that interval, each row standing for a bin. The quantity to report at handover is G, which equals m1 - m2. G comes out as -4.45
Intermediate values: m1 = -0.20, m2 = 4.25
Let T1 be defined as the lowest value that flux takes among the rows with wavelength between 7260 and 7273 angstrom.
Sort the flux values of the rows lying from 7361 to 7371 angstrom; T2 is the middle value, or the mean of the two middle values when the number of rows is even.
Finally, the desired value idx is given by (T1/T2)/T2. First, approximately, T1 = 4.23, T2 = 4.45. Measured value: 0.214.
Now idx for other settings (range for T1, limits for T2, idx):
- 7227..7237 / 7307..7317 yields 0.207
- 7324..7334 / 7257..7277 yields 0.240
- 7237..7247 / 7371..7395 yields 0.205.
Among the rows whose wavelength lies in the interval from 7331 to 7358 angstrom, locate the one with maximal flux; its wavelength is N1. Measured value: 7342.40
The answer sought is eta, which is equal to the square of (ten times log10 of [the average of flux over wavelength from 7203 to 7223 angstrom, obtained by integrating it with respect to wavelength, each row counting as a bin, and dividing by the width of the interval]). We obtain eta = 37.5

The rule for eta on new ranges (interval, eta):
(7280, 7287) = 39.6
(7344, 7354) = 41.3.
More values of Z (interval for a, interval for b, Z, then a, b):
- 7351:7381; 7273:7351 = 9.21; 4.6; 4.61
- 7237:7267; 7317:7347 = 9.04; 4.43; 4.61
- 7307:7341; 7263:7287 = 8.89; 4.57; 4.32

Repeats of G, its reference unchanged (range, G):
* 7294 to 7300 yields -4.91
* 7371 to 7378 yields -4.20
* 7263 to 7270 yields -4.98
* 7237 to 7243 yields -4.87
